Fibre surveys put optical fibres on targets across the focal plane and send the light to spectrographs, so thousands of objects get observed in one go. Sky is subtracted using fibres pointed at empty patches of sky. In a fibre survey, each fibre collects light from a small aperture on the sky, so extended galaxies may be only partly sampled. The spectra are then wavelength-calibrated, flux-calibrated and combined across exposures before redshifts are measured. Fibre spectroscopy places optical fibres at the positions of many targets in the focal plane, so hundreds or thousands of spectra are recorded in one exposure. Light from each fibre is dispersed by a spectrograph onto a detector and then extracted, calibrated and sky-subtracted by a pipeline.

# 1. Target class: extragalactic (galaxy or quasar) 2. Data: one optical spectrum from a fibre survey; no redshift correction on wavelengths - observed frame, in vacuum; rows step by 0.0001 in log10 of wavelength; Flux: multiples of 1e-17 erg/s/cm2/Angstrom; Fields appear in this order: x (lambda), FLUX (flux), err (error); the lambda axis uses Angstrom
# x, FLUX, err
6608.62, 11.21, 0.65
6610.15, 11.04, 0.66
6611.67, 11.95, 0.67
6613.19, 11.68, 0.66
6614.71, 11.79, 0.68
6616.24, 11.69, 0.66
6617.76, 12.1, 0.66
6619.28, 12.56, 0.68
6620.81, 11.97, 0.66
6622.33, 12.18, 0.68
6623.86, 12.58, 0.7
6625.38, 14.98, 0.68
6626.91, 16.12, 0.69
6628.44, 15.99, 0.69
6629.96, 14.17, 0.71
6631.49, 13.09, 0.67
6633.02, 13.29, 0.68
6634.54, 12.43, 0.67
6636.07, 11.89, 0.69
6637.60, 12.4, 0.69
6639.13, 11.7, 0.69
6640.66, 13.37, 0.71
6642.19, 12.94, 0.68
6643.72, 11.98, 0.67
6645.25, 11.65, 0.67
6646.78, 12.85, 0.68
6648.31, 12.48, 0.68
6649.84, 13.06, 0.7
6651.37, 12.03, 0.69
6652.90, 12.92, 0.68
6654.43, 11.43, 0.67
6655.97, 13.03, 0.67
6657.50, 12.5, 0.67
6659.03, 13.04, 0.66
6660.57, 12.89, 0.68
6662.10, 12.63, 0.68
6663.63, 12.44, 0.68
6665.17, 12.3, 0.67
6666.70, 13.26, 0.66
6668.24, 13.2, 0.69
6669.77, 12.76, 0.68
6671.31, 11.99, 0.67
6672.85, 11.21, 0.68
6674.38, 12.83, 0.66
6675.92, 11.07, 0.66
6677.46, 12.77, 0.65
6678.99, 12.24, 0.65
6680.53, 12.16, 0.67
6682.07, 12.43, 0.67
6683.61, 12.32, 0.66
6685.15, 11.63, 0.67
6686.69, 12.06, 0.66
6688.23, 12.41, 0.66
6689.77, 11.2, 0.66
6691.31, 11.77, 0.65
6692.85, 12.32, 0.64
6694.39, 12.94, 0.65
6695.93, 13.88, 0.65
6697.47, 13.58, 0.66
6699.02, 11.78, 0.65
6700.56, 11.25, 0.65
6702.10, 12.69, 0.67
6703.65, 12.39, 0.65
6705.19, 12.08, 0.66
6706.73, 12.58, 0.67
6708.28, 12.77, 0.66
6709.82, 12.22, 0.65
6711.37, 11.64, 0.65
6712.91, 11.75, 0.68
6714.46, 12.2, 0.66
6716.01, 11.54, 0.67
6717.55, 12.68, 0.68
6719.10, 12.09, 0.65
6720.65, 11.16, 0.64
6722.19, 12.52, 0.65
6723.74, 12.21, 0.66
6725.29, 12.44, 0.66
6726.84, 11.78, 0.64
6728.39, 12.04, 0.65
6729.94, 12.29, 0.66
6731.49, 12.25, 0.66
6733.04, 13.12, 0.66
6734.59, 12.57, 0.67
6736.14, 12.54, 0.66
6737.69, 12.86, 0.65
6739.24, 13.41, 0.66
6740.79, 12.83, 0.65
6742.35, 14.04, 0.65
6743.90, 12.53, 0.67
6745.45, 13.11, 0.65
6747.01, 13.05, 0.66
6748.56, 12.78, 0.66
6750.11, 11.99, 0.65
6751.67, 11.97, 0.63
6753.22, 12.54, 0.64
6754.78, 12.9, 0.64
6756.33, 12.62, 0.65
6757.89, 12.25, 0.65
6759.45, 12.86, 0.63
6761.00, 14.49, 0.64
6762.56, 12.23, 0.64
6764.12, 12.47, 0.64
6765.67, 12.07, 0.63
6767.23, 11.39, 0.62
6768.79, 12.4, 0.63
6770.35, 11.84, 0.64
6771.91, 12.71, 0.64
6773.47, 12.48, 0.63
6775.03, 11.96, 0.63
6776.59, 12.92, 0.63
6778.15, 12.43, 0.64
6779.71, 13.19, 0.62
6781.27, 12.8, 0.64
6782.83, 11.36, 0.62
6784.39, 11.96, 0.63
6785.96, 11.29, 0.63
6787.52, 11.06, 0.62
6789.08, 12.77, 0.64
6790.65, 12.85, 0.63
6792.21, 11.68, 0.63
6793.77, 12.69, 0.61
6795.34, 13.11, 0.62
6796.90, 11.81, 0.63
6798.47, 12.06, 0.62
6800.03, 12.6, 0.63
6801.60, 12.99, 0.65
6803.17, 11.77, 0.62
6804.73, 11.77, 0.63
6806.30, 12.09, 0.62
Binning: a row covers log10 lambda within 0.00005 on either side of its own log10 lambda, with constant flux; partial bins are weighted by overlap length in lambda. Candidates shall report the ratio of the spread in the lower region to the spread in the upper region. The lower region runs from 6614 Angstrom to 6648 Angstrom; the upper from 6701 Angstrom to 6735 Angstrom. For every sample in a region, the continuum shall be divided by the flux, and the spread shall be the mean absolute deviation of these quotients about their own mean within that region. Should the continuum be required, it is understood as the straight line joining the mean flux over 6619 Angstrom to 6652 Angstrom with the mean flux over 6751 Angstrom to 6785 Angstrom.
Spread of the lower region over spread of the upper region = 2.4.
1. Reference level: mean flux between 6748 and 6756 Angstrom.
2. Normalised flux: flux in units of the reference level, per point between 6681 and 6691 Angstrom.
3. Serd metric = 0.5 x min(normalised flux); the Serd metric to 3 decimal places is 0.450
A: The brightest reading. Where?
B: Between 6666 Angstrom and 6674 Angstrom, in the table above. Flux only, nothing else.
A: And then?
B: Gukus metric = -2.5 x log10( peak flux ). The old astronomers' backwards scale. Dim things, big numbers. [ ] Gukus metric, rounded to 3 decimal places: -2.806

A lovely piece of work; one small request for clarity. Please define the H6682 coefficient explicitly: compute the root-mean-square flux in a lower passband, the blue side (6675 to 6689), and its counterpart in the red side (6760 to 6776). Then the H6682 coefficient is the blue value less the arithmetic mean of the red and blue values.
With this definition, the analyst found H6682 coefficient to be -0.1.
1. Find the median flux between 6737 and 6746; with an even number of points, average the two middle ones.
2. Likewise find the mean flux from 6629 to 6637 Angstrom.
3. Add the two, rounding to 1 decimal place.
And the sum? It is 26.0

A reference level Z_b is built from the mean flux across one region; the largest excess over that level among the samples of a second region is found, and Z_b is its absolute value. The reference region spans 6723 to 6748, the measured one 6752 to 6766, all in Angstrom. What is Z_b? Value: 1.8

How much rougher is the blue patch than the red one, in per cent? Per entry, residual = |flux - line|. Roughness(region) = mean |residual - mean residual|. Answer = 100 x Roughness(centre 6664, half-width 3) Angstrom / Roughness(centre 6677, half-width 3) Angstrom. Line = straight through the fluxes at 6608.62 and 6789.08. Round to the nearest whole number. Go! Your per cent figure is 133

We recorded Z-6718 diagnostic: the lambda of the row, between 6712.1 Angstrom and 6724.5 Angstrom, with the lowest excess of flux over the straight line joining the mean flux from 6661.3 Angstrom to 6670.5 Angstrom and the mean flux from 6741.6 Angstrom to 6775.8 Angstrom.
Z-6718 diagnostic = 6720.65 Angstrom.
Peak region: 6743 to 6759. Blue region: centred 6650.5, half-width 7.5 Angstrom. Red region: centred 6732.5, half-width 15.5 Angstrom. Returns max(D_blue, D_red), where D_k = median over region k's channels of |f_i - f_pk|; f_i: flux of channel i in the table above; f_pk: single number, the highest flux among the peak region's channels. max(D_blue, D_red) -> 0.62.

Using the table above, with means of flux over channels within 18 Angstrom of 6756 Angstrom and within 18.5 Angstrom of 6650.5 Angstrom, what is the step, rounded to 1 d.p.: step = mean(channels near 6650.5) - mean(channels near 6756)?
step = -0.1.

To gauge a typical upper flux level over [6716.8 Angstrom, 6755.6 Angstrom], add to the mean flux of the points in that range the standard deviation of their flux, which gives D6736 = 13.1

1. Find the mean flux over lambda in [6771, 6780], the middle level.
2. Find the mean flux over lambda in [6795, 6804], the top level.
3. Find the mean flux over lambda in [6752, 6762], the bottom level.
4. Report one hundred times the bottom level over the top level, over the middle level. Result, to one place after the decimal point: 8.3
